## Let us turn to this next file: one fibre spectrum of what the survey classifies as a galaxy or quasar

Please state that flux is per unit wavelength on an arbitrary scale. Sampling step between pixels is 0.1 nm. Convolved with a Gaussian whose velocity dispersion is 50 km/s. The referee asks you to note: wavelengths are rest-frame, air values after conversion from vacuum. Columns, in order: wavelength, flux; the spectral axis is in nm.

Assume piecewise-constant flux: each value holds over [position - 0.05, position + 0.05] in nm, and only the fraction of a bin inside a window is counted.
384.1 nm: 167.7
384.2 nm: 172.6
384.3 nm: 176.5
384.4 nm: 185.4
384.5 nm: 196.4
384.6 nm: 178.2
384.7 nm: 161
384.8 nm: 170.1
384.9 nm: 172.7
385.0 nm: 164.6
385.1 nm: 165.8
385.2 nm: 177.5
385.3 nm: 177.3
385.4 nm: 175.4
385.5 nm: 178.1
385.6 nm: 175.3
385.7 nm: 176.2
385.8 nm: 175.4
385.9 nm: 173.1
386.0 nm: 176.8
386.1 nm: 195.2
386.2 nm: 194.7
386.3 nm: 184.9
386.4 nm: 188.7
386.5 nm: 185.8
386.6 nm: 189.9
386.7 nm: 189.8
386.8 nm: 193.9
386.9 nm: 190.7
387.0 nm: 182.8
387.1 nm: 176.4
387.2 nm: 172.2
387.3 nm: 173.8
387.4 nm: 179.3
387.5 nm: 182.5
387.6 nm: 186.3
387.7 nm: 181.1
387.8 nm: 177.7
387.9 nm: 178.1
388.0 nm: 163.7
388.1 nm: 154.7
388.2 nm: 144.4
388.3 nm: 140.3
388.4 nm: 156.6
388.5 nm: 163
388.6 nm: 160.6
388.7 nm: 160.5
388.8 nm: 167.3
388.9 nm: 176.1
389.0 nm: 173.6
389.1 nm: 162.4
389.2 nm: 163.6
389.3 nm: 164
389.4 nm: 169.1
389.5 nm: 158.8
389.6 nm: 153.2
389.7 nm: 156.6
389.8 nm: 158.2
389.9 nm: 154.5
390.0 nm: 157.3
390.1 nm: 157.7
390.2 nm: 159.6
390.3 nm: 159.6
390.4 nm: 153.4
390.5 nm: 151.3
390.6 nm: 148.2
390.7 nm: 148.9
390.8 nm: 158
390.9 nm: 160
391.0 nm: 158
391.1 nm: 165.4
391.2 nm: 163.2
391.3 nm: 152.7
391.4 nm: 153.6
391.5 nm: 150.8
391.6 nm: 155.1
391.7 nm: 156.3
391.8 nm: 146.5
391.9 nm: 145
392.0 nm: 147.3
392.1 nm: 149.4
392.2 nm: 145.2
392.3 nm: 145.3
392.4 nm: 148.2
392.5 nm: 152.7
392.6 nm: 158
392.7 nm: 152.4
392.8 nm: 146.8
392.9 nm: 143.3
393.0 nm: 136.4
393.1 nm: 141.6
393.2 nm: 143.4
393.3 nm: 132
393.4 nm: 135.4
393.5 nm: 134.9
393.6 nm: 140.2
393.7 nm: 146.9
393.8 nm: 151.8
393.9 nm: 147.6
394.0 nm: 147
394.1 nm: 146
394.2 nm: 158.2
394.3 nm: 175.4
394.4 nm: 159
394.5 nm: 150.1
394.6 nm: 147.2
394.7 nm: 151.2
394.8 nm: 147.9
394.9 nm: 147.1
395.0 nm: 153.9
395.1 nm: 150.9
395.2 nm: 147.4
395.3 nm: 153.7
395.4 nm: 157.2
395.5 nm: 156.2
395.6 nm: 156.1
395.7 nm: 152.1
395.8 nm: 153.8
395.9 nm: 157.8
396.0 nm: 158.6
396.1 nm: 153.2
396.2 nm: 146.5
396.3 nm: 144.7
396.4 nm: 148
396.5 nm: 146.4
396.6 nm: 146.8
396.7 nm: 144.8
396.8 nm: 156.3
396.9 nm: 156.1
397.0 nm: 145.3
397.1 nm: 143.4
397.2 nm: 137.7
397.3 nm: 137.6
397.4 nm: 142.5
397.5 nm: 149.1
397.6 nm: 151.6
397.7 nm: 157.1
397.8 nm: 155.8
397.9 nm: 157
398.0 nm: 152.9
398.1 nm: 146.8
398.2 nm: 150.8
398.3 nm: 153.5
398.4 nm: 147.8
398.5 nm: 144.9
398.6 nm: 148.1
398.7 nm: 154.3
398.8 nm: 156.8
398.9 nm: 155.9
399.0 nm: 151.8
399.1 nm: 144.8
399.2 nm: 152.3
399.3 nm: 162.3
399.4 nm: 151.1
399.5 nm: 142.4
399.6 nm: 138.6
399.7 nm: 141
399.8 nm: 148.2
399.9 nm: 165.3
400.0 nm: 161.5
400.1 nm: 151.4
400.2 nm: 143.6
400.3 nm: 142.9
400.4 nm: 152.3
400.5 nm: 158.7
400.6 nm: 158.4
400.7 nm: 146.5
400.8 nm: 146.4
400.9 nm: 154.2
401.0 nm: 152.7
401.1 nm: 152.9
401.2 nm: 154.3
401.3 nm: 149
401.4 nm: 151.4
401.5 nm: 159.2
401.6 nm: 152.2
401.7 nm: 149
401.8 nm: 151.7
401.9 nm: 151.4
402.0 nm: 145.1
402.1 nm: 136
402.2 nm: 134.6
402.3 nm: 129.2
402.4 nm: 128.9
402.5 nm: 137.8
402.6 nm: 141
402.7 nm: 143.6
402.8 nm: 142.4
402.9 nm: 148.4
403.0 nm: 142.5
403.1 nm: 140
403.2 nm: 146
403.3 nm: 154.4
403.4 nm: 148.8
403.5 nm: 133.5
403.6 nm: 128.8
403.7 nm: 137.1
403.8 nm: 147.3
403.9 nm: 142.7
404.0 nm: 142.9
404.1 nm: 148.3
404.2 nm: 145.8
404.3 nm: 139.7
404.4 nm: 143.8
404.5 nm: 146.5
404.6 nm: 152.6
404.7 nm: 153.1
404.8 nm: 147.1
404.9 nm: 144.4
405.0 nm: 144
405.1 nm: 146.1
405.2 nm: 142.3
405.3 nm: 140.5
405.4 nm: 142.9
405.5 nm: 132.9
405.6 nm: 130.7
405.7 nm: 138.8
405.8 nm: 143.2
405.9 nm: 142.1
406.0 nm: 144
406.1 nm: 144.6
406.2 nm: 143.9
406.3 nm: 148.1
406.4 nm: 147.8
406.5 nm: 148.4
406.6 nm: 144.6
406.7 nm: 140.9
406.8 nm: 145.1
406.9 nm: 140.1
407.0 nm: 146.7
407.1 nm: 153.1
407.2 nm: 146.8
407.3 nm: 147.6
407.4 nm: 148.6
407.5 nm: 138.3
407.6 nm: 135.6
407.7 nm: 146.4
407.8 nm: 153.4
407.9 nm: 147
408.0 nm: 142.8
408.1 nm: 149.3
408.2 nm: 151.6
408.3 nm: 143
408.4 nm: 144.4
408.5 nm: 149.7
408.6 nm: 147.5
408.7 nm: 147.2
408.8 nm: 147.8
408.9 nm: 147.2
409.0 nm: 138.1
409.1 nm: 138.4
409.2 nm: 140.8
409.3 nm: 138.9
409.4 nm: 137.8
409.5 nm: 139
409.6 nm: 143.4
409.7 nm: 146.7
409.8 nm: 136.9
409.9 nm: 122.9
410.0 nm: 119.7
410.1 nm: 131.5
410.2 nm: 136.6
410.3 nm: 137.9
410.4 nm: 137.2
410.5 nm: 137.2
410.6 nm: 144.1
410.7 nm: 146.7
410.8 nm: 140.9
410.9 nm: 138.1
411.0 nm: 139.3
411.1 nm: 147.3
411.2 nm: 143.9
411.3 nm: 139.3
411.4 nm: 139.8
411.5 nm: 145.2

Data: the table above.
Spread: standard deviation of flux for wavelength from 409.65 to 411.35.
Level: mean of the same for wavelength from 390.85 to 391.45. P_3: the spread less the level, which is -151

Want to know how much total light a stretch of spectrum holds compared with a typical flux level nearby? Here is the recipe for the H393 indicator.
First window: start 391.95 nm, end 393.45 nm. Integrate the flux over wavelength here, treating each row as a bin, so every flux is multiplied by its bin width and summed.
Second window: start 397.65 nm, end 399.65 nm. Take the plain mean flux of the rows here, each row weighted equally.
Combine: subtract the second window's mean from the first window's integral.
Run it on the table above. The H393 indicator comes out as 66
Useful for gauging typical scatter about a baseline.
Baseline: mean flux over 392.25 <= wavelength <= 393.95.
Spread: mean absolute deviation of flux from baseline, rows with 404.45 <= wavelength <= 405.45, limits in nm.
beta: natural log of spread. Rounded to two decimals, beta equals 1.14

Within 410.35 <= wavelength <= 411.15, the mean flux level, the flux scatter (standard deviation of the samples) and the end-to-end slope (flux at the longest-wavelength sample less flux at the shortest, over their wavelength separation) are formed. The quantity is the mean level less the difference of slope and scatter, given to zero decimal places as 131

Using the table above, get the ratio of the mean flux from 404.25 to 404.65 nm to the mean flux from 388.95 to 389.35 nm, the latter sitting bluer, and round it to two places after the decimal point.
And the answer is 0.88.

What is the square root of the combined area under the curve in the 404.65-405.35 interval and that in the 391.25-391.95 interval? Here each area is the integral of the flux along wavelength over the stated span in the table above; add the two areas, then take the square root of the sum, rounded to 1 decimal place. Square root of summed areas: 14.4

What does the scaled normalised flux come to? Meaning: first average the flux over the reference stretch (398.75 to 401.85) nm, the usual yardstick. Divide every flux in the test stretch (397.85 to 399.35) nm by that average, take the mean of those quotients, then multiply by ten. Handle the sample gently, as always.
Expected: 10.0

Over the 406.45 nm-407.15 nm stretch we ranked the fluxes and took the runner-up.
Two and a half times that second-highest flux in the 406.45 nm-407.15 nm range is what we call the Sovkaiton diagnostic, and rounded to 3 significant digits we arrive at 371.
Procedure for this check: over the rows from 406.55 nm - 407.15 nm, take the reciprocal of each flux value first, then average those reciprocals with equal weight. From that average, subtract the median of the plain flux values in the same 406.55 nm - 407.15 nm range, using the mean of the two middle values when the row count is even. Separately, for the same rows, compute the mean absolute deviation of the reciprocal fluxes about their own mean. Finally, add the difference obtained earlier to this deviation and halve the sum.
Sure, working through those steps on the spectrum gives -72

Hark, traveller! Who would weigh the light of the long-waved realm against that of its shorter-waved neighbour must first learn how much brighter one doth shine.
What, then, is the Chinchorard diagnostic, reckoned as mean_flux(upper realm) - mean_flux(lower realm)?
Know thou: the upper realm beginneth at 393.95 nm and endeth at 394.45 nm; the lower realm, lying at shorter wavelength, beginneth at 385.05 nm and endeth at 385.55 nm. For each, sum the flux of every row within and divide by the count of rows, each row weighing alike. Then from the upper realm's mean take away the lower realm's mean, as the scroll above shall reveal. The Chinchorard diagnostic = -18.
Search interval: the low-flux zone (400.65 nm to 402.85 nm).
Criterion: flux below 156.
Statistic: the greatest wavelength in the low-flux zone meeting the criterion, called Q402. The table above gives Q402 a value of 402.8 nm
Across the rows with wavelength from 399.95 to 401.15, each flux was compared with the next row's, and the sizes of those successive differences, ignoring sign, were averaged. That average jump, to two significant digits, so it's 5.1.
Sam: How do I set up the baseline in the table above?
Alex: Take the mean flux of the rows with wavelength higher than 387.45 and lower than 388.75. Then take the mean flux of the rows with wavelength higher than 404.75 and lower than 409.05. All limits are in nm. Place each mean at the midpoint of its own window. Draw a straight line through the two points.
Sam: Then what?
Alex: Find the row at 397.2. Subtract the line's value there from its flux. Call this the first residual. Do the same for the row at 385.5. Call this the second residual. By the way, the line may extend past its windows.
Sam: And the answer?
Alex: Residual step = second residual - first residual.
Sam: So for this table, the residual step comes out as 27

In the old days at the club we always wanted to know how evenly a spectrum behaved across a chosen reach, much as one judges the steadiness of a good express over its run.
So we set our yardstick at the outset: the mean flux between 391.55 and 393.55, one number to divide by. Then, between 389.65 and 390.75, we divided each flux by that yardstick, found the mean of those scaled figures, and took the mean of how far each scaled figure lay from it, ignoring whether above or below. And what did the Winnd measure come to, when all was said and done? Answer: 0.0235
